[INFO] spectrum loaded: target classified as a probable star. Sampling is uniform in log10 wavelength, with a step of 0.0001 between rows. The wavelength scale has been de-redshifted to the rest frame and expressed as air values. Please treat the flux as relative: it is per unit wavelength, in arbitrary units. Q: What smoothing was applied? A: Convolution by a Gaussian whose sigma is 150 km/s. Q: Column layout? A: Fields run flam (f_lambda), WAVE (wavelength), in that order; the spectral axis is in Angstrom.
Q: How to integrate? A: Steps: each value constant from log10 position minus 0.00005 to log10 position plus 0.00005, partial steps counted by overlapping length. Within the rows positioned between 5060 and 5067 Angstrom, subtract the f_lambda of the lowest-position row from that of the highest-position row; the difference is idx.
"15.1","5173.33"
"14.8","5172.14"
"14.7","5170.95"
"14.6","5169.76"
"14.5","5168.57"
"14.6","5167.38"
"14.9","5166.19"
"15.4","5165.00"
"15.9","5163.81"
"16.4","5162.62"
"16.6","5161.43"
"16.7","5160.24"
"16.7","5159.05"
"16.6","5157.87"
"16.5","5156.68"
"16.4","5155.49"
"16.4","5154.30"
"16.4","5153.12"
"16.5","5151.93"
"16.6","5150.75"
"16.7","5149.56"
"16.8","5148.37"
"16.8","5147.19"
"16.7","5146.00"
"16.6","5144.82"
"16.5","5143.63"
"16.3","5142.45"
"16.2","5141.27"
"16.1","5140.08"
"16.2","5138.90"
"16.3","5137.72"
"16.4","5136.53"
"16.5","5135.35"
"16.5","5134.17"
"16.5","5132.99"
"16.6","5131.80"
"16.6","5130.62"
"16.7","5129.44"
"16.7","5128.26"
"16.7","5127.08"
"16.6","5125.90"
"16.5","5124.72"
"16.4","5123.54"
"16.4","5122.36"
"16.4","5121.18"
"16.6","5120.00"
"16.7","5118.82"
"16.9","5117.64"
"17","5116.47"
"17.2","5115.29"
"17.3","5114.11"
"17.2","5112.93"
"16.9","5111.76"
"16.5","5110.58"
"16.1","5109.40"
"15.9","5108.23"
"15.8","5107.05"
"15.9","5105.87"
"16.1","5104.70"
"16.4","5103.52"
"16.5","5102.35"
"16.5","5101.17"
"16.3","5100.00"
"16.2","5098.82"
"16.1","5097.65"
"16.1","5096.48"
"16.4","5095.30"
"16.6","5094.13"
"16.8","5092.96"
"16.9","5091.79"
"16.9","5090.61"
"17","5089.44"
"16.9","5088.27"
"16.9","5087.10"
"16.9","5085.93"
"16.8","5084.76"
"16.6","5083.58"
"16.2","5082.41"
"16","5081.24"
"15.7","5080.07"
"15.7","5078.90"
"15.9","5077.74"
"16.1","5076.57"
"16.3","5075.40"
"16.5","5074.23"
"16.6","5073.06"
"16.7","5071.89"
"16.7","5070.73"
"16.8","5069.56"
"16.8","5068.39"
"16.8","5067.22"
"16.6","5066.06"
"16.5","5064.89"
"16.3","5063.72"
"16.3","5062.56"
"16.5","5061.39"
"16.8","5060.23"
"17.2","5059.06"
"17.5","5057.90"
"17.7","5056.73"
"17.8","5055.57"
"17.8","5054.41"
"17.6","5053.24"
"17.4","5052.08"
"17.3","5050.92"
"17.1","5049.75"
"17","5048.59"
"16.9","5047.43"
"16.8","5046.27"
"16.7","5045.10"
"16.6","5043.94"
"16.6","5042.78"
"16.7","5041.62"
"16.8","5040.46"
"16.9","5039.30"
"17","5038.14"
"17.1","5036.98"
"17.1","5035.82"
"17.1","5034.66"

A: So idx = -0.20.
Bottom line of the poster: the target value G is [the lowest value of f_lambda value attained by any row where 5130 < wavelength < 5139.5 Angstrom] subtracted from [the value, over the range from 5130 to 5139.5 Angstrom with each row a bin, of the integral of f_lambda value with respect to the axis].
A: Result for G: 140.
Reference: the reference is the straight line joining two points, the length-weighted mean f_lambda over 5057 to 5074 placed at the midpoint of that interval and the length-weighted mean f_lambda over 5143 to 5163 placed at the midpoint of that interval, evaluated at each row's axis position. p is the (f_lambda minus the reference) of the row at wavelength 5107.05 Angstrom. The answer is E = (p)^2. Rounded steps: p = -0.9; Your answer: 0.74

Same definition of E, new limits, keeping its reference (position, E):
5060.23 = 0.00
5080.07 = 1.01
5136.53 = 0.04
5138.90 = 0.17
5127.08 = 0.01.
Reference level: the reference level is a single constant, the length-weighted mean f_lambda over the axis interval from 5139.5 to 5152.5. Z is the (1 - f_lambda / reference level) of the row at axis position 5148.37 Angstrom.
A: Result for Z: -0.017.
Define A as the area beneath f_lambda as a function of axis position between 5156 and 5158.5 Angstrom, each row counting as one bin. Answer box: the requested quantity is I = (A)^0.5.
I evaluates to 6.4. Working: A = 41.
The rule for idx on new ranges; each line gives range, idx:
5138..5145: 0.40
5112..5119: -0.50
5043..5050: 0.50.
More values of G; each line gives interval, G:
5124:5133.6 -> 143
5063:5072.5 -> 142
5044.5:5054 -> 146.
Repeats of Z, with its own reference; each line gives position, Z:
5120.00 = -0.004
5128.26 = -0.010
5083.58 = -0.004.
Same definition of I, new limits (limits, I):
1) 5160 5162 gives 5.8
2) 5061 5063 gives 5.7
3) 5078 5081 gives 6.9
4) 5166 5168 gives 5.4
